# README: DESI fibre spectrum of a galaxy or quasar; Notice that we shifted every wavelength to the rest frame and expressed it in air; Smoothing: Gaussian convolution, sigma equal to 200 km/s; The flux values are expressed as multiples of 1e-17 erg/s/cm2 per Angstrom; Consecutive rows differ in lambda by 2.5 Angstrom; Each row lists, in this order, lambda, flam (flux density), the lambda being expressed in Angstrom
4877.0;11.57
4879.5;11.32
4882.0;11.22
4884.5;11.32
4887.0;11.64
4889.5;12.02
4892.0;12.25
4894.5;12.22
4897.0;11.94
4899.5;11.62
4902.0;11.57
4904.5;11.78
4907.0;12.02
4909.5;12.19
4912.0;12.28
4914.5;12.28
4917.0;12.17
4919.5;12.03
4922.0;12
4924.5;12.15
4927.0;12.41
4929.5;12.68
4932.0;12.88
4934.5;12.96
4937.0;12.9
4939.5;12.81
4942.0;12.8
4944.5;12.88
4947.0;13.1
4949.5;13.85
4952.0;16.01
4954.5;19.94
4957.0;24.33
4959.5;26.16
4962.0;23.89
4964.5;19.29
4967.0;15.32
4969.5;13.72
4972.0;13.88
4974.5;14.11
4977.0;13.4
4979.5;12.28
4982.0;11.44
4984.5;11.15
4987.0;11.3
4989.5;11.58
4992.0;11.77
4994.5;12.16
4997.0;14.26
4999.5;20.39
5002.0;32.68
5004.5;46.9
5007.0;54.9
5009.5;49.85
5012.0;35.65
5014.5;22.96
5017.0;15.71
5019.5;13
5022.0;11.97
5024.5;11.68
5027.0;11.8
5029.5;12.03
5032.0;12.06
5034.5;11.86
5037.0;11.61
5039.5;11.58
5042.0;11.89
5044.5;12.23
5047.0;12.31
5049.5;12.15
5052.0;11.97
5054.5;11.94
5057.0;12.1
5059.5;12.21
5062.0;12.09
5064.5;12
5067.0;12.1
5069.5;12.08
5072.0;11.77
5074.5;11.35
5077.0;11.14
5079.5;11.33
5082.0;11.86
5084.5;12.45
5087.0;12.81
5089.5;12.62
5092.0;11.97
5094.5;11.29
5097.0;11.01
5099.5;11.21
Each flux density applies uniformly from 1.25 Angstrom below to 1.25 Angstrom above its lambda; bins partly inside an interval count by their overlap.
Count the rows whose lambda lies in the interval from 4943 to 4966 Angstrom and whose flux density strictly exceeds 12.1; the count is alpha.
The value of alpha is 9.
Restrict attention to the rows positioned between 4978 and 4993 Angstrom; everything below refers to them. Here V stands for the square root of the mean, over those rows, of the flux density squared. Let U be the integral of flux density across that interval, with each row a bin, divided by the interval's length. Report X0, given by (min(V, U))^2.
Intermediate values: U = 11.6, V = 11.6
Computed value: 134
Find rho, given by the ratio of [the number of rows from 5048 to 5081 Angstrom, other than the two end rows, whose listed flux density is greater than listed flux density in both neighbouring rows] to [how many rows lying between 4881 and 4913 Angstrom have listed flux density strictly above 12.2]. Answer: 0.7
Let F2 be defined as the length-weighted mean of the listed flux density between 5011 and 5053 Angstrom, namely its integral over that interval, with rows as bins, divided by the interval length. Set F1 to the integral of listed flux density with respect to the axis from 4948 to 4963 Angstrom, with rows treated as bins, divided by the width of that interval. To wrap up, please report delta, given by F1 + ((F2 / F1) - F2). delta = 7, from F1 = 21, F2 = 14.1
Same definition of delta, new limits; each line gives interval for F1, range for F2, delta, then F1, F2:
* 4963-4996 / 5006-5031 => -8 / 13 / 23.5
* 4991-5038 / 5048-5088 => 10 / 22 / 12.0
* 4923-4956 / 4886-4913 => 3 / 14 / 12.0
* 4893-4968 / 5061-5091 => 3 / 14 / 12.0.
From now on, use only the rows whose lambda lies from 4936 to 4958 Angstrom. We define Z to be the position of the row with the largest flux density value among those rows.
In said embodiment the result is 4957.0 Angstrom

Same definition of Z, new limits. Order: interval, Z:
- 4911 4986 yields 4959.5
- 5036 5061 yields 5047.0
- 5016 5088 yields 5017.0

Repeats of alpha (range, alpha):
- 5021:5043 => 0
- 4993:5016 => 9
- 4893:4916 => 4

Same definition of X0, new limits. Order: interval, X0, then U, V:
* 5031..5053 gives 143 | 12.0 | 12.0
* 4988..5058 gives 346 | 18.6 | 22.5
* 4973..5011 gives 480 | 21.9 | 26.7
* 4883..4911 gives 141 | 11.9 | 11.9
